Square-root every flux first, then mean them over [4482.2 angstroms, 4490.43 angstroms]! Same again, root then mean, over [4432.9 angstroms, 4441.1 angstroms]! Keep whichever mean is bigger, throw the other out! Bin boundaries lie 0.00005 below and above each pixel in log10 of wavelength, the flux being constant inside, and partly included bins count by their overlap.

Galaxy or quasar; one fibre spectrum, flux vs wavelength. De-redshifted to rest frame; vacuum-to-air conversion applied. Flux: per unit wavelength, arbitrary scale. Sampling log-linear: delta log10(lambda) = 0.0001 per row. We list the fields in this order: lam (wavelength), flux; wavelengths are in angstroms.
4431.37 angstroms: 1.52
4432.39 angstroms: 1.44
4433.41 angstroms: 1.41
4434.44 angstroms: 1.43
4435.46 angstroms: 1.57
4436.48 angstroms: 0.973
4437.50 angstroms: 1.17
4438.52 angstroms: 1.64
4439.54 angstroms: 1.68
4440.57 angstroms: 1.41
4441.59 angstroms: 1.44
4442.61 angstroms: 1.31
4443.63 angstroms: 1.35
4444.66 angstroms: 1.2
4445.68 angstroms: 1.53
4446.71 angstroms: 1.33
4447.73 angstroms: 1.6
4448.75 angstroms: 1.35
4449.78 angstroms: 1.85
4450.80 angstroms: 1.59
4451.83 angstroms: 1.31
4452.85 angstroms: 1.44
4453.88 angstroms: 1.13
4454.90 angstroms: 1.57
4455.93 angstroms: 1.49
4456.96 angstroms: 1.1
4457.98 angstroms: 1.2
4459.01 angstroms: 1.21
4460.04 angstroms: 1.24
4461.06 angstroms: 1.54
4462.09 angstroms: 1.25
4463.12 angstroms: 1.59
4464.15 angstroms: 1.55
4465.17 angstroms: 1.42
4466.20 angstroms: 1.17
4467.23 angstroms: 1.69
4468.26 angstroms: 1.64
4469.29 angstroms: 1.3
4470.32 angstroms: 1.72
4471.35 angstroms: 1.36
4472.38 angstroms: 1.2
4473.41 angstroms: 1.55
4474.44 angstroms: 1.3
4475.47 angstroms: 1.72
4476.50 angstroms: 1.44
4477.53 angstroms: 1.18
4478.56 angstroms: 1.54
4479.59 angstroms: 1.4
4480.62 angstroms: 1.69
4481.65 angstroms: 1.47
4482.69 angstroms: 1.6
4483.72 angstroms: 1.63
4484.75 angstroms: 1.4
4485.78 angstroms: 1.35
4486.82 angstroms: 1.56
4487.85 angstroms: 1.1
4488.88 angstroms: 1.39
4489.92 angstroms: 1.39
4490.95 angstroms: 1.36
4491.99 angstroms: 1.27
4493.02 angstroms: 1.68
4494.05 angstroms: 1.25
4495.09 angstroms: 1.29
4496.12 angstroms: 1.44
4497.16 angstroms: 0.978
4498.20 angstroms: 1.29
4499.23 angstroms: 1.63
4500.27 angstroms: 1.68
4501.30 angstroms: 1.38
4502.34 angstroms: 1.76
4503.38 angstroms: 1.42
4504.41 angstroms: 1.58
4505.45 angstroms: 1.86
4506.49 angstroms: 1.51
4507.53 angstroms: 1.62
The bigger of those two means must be 1.19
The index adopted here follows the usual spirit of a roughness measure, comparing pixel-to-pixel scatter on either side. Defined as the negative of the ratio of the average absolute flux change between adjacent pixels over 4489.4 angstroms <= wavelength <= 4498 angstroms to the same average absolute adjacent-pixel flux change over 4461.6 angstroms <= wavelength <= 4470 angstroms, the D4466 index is -0.97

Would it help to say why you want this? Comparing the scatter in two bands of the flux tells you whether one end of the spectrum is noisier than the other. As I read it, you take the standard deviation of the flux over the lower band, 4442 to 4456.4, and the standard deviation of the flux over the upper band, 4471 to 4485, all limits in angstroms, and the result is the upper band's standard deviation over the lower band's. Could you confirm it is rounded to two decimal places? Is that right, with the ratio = 0.90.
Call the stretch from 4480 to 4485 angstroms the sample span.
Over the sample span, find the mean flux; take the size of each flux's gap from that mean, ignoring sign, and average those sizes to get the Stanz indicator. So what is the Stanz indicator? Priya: 0.10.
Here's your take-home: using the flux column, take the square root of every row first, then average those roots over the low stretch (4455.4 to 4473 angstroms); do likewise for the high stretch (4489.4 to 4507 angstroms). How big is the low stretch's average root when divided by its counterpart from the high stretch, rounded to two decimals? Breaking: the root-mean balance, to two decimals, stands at 0.98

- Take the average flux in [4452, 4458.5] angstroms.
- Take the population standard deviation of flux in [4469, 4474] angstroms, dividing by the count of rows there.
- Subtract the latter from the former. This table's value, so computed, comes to 1.14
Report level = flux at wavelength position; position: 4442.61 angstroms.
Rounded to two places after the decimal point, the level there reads 1.31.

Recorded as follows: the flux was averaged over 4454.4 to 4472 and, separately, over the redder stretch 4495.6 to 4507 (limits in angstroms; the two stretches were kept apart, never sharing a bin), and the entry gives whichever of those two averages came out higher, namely 1.50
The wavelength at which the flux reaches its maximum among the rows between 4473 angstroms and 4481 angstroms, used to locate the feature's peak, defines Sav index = 4475.47 angstroms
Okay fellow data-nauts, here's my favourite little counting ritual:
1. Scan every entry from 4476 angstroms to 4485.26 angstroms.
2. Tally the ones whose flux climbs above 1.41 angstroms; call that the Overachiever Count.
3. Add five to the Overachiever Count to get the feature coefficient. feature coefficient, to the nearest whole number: 11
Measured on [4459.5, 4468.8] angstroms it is 11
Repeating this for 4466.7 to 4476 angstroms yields 10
